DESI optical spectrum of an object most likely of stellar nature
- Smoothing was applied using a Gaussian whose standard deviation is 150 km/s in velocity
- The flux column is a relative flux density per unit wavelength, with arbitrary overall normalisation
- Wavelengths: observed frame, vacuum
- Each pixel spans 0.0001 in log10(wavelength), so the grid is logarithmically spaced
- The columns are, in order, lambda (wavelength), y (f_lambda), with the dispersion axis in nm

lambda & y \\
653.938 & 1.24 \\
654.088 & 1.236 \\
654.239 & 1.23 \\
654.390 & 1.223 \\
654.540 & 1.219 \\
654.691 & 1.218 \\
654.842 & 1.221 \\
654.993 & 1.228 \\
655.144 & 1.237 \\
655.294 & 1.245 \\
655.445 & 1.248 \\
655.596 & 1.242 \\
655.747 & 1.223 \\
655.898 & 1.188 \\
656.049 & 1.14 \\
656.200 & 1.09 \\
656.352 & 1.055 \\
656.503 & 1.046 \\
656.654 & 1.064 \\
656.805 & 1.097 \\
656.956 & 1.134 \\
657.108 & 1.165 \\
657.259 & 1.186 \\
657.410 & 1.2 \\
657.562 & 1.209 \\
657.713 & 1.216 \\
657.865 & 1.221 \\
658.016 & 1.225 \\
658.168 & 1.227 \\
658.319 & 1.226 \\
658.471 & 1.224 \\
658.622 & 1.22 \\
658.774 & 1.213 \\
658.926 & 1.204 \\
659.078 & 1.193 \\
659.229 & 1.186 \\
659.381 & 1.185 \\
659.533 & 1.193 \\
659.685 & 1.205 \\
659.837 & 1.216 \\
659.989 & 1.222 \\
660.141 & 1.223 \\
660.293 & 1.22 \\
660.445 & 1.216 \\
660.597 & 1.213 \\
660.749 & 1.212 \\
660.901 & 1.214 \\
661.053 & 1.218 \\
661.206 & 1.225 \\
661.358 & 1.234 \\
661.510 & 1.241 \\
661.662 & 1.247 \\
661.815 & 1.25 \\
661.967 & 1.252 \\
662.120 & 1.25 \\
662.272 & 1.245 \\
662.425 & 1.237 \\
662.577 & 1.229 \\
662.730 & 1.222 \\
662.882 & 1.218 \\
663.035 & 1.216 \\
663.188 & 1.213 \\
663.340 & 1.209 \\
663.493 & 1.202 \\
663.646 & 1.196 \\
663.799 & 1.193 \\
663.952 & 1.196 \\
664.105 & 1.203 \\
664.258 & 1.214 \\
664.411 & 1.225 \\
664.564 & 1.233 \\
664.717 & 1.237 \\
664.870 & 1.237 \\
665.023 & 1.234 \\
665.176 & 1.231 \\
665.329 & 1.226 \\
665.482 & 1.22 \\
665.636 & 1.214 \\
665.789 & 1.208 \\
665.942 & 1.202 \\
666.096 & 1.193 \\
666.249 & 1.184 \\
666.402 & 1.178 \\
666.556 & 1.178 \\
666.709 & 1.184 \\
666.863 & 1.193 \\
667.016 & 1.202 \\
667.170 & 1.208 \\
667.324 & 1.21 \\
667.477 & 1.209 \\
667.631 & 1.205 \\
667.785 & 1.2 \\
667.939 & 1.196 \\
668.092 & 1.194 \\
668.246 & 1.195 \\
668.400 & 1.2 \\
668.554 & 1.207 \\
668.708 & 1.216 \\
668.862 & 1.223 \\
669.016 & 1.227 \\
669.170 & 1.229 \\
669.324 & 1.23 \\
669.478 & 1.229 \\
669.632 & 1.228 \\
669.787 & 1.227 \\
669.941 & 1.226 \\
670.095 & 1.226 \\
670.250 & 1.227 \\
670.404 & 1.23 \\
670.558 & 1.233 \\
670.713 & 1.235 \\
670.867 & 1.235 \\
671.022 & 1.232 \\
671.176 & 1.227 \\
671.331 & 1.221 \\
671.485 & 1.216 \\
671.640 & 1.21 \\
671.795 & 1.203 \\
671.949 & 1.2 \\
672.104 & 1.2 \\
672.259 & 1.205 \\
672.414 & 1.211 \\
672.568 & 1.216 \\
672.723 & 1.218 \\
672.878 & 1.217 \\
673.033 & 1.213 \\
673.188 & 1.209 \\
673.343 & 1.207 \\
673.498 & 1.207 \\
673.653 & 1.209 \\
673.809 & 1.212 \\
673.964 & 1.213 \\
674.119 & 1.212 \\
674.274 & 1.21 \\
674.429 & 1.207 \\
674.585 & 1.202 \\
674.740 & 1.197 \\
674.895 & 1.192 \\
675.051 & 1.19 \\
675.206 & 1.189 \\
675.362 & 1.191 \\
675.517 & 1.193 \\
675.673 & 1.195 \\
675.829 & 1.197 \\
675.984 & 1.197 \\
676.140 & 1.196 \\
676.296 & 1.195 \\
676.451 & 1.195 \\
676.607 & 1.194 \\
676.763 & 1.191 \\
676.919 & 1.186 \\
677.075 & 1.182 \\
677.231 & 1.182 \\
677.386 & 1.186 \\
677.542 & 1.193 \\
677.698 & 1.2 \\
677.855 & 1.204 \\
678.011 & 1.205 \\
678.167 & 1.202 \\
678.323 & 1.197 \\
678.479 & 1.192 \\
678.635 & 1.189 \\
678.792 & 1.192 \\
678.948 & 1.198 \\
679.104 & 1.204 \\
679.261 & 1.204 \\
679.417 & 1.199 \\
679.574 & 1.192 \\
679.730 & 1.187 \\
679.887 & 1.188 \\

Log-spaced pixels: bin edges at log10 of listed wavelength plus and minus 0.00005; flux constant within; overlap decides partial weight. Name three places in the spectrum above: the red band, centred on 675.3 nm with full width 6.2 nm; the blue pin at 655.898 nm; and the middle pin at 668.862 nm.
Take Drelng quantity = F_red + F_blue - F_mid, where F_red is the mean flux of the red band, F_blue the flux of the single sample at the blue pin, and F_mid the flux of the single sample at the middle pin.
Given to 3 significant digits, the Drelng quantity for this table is 1.17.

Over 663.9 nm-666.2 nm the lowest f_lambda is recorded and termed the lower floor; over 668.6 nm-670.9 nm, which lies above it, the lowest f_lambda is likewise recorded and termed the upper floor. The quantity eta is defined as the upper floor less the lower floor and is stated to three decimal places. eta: 0.023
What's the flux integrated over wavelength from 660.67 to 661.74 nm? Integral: 1.31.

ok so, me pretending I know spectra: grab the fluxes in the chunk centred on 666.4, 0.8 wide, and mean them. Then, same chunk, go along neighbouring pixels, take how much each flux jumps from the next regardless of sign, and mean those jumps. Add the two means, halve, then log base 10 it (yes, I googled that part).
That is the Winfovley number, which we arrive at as -0.226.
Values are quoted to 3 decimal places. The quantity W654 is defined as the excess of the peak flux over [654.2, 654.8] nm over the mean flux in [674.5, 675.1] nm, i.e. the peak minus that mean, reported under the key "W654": 0.035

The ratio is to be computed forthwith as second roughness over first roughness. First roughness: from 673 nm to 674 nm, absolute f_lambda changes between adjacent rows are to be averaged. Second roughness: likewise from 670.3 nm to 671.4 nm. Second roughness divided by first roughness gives 1.6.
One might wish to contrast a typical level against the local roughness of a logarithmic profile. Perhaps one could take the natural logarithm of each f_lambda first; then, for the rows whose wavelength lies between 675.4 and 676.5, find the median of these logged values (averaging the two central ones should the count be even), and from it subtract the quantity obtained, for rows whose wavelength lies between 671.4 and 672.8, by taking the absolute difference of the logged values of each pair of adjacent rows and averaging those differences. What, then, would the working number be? 0.175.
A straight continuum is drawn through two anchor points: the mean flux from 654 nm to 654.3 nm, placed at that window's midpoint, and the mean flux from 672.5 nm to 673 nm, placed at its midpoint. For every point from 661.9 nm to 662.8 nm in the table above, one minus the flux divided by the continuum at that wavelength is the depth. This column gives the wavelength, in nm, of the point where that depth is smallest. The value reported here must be 661.967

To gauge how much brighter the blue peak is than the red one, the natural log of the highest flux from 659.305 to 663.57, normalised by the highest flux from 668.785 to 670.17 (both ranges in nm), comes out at 0.018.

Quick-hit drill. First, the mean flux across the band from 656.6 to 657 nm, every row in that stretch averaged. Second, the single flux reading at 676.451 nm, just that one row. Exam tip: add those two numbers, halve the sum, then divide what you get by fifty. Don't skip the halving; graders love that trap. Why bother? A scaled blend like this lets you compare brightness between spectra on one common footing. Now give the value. 0.0229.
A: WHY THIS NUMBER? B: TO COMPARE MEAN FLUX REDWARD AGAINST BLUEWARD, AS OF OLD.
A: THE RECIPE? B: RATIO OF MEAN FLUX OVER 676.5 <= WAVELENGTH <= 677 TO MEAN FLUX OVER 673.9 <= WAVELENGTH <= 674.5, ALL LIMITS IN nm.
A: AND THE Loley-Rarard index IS 0.98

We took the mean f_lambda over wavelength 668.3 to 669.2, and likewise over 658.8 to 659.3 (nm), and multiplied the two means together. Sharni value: 1.45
